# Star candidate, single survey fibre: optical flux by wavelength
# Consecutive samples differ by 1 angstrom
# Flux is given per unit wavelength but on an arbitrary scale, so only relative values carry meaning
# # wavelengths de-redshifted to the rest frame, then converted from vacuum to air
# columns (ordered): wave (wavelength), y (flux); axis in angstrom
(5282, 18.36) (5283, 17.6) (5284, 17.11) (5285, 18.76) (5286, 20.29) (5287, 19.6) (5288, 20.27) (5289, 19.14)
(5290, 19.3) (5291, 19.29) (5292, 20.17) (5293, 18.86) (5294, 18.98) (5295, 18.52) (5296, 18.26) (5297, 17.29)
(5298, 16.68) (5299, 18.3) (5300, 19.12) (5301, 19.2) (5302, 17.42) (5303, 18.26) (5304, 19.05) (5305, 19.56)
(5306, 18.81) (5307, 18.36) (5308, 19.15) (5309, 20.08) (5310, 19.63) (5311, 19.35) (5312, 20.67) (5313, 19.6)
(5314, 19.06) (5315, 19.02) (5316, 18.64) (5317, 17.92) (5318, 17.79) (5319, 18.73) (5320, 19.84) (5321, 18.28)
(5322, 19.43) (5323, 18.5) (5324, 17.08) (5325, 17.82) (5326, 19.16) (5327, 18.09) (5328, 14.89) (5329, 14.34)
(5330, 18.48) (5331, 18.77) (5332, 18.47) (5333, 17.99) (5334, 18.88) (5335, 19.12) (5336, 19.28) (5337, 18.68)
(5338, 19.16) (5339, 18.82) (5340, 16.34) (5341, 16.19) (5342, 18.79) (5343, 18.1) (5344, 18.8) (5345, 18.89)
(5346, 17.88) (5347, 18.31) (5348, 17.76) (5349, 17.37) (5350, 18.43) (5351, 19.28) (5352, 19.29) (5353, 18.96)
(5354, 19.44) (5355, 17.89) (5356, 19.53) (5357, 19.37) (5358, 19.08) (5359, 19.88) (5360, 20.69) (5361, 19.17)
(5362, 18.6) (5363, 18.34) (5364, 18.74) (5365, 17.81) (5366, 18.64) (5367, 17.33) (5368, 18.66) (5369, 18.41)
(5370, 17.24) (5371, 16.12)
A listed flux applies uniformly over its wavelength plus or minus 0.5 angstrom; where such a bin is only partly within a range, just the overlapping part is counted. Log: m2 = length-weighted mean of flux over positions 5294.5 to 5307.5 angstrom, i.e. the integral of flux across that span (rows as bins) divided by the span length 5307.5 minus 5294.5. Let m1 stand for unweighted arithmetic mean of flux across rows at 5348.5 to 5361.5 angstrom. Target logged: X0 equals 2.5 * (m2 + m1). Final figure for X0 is 93.7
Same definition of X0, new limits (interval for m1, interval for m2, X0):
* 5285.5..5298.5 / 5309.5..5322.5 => 95.1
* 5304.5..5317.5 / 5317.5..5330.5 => 92.7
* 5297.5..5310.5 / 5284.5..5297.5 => 94.7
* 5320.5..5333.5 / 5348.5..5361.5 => 92.2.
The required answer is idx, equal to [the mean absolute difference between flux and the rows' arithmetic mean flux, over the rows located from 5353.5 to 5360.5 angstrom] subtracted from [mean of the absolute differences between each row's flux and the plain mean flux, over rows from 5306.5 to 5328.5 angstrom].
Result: 0.3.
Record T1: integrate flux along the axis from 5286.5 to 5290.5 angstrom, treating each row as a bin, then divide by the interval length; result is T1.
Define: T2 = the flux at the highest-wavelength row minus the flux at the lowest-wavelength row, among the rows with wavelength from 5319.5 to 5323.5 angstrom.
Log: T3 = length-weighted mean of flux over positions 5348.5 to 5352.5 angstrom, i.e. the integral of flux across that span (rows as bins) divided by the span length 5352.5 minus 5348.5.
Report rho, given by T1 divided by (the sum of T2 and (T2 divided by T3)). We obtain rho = -14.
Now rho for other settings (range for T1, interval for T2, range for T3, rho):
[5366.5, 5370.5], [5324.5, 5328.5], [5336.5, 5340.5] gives -6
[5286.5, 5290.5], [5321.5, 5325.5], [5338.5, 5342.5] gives -12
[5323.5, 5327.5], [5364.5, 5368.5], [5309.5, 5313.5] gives 20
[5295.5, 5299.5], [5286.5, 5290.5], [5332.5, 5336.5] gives -56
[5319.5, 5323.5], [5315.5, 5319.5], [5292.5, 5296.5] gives 201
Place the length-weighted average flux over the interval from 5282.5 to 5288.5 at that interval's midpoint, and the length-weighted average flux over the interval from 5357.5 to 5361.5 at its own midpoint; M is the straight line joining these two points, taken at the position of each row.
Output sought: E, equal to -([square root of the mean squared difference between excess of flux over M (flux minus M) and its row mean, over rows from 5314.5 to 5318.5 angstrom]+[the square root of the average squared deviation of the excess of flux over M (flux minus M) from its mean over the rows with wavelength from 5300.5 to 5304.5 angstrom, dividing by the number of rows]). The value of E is -1.2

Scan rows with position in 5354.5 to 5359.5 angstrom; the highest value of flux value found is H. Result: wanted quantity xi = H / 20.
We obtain 0.994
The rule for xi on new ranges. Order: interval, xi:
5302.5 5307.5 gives 0.978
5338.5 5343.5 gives 0.941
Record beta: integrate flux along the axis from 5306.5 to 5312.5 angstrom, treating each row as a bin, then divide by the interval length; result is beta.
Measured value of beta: 19.5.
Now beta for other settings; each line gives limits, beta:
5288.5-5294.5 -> 19.3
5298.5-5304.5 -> 18.6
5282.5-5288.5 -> 18.9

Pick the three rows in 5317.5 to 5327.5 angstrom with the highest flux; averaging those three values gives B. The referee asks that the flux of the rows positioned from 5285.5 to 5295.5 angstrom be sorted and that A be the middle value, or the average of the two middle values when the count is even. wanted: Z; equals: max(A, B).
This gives 19.5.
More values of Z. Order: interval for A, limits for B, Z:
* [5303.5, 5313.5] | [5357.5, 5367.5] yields 19.9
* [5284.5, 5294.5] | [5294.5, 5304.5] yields 19.3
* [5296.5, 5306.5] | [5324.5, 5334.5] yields 18.9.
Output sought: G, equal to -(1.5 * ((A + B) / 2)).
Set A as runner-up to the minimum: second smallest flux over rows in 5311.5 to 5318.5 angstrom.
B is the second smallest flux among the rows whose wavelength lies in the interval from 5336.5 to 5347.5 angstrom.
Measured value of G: -25.7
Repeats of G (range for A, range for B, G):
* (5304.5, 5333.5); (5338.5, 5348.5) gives -23.4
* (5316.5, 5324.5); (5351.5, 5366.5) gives -26.8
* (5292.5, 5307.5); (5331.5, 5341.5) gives -25.2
